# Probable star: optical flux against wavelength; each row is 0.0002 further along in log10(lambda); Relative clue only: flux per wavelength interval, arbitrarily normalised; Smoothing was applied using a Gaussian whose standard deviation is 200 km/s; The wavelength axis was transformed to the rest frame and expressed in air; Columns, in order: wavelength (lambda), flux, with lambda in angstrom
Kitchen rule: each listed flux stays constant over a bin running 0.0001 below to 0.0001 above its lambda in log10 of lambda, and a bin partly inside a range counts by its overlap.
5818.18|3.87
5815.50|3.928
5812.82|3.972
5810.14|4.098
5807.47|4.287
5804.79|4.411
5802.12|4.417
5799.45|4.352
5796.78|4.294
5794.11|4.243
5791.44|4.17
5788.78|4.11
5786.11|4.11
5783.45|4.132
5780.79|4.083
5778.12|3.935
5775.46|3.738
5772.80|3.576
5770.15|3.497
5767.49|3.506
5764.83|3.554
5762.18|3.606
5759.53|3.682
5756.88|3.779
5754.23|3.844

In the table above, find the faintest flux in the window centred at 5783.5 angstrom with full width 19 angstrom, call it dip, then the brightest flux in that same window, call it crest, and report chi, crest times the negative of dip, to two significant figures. -16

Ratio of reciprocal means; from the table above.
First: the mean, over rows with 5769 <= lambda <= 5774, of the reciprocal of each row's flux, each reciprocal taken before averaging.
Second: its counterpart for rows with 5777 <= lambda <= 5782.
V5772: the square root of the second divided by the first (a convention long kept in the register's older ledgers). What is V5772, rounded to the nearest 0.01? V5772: 0.94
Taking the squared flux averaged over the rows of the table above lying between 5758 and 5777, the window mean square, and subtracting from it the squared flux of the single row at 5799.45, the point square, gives -6.0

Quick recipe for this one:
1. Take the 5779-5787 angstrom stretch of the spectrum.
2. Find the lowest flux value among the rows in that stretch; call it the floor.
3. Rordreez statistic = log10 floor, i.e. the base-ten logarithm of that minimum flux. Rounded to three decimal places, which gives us 0.611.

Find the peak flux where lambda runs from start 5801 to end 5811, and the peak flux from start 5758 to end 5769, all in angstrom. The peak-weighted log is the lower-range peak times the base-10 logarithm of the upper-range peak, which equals 2.38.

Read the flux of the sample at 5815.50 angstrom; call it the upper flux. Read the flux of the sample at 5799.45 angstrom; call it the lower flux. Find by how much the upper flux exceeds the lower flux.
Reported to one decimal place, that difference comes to -0.4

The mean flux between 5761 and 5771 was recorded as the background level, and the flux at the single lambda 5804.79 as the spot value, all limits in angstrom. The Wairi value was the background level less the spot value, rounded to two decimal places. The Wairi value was -0.87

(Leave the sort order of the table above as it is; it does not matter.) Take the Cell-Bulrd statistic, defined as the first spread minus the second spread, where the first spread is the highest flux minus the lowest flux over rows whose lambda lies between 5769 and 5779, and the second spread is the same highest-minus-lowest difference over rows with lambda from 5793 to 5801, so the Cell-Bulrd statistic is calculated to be 0.33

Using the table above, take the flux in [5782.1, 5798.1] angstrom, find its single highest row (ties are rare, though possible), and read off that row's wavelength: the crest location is 5796.78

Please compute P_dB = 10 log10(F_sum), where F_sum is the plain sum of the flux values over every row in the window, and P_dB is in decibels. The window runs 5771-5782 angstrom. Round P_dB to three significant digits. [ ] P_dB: 11.9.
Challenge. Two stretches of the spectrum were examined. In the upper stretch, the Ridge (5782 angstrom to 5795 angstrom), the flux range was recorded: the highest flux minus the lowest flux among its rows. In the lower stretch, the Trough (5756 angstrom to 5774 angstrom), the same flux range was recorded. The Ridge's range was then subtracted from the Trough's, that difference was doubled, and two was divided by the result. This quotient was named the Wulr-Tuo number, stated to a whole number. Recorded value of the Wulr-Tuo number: 7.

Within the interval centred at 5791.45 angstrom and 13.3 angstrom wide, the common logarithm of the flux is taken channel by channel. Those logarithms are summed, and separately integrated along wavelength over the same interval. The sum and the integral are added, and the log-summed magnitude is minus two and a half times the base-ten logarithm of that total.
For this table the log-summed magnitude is -2.64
